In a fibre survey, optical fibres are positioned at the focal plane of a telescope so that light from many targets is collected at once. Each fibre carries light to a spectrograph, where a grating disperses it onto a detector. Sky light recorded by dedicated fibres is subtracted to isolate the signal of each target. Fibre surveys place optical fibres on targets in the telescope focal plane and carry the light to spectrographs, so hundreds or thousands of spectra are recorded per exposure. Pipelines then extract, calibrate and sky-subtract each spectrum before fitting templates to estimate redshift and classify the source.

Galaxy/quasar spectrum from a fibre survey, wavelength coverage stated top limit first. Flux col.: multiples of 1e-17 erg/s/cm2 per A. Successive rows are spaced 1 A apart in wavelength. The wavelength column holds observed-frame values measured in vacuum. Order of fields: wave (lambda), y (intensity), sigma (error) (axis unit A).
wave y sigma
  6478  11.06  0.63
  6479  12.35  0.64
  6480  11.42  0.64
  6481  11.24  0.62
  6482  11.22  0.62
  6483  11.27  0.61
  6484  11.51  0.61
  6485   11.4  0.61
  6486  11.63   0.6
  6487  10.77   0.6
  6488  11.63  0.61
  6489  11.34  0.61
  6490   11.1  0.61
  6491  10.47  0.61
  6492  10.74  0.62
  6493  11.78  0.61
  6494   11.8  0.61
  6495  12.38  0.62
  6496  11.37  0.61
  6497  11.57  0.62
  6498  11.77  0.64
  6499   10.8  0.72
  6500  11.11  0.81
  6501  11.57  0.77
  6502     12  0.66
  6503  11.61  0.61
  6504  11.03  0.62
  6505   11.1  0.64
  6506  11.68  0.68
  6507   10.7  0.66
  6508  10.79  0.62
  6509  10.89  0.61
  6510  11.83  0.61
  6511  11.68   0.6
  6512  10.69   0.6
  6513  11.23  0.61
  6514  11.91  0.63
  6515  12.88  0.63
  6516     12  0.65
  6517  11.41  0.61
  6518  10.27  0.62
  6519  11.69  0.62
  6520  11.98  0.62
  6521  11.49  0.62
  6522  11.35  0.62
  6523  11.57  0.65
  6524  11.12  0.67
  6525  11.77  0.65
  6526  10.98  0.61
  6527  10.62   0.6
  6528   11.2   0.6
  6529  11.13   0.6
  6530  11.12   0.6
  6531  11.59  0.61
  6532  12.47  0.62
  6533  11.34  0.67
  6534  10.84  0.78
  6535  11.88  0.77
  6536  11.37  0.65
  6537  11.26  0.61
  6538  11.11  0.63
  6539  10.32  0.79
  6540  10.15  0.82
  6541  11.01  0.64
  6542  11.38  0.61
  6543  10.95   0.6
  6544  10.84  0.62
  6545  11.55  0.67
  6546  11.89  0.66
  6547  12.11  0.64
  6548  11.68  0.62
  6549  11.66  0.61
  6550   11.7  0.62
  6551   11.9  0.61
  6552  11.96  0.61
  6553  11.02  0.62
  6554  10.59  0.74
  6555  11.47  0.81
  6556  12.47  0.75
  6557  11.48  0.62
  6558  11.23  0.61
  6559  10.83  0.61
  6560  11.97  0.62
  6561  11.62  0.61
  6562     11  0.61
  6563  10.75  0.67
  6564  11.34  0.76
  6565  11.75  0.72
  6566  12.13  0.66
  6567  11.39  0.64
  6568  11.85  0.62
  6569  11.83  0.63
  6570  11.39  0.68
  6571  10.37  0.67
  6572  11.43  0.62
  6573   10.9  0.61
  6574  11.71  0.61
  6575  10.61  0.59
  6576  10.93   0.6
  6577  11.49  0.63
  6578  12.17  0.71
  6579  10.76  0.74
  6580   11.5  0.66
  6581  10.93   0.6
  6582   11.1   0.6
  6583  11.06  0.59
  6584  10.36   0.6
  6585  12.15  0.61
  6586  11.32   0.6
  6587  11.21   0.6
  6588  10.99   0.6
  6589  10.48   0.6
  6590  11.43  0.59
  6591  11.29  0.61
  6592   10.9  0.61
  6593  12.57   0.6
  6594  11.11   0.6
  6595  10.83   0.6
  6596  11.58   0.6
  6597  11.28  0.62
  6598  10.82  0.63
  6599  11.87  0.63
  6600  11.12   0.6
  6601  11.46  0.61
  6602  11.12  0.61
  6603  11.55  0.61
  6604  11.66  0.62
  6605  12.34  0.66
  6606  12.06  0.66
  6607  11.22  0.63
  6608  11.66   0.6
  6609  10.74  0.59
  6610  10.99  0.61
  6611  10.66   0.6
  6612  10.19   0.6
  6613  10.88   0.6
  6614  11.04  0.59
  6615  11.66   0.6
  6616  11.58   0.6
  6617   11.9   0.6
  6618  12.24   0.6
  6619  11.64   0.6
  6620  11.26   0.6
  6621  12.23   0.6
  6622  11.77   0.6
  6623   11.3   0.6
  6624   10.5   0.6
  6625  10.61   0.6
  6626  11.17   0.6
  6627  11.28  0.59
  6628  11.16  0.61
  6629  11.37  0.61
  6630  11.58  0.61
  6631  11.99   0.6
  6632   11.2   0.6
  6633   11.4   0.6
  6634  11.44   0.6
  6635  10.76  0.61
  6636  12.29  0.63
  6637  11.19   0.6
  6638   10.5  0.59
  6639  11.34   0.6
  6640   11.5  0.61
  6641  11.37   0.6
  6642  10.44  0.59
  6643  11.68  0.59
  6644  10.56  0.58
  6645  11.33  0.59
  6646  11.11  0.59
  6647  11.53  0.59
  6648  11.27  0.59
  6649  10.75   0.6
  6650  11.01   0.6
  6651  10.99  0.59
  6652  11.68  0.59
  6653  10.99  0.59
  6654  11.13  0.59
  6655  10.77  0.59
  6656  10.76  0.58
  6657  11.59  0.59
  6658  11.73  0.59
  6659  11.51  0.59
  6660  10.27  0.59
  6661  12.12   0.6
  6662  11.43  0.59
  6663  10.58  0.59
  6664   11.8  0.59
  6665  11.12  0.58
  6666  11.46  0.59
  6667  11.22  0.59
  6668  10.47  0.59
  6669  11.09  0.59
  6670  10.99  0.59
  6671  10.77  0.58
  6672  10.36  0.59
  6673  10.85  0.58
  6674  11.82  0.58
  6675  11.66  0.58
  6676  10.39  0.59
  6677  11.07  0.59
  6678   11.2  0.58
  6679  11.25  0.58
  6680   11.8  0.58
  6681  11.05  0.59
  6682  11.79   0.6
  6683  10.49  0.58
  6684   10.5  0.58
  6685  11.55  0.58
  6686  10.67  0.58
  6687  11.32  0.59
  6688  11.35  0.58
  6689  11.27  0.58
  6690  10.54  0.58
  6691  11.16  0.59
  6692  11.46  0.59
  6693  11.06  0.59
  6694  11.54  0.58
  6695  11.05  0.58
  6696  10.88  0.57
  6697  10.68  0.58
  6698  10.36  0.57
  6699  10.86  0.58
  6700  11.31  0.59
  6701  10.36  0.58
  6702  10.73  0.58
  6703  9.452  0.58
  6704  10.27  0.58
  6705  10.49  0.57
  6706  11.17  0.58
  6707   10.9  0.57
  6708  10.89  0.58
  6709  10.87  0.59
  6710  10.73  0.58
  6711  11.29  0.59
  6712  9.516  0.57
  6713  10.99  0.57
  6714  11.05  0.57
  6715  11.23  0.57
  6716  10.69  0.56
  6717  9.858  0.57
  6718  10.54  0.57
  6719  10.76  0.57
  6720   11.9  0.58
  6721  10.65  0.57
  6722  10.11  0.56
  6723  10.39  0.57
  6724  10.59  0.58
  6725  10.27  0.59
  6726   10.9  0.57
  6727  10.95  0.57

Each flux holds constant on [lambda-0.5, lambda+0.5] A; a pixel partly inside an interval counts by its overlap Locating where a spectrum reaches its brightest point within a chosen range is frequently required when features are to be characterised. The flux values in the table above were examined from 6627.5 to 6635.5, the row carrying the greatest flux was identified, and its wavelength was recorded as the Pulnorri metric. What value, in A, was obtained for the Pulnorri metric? 6631 A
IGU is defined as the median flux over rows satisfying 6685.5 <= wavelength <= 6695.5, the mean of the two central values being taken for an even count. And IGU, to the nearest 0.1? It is 11.2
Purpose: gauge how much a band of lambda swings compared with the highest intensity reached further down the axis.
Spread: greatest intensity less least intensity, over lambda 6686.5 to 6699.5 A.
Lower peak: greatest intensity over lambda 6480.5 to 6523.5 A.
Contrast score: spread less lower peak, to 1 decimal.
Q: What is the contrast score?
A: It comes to -11.7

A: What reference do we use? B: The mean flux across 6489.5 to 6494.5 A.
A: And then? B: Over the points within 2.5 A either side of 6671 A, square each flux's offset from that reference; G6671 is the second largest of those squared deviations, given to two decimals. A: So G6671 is 0.17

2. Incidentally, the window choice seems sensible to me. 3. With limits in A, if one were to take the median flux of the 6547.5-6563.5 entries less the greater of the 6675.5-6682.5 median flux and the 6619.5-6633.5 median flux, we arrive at 0.26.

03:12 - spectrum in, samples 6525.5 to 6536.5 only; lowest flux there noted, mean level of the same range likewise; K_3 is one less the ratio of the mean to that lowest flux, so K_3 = -0.066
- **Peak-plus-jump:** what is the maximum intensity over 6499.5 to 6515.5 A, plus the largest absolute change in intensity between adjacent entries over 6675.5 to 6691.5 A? 14.2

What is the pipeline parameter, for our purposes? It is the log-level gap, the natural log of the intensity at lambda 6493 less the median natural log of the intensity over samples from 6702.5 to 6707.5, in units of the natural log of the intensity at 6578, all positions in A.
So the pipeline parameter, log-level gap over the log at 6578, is 0.046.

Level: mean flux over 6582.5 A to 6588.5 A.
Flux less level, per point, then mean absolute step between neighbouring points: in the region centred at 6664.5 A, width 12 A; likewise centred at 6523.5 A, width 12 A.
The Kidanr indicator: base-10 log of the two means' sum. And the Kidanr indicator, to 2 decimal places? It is 0.11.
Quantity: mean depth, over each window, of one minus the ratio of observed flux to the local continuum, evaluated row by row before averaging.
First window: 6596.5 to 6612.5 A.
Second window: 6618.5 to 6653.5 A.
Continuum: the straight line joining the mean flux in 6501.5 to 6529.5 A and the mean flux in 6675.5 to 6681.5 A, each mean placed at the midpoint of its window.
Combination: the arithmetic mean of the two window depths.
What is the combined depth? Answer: -0.006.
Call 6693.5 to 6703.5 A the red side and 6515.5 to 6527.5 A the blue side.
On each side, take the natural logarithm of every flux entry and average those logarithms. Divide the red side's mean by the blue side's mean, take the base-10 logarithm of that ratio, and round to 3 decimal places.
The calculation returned -0.010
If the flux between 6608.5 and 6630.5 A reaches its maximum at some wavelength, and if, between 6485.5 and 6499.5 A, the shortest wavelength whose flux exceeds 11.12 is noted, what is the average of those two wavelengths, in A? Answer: 6552.0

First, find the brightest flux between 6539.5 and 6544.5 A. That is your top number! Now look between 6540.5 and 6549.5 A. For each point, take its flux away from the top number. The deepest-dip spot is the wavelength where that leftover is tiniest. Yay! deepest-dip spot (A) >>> 6547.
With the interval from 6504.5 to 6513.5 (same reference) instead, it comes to 6510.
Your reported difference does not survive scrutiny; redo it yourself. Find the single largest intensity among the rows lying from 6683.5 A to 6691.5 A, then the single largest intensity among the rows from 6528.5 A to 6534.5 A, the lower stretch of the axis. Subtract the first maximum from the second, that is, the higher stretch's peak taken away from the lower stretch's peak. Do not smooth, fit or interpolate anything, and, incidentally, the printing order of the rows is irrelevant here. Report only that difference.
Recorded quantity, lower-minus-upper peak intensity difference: 0.9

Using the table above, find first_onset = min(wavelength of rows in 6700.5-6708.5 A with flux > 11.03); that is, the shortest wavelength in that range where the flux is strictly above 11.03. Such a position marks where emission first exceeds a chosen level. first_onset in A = 6706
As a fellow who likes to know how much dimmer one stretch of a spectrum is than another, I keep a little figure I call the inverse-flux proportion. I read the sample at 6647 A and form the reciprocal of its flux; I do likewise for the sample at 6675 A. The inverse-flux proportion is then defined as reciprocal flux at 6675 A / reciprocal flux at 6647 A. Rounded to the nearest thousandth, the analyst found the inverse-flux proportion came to 0.989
